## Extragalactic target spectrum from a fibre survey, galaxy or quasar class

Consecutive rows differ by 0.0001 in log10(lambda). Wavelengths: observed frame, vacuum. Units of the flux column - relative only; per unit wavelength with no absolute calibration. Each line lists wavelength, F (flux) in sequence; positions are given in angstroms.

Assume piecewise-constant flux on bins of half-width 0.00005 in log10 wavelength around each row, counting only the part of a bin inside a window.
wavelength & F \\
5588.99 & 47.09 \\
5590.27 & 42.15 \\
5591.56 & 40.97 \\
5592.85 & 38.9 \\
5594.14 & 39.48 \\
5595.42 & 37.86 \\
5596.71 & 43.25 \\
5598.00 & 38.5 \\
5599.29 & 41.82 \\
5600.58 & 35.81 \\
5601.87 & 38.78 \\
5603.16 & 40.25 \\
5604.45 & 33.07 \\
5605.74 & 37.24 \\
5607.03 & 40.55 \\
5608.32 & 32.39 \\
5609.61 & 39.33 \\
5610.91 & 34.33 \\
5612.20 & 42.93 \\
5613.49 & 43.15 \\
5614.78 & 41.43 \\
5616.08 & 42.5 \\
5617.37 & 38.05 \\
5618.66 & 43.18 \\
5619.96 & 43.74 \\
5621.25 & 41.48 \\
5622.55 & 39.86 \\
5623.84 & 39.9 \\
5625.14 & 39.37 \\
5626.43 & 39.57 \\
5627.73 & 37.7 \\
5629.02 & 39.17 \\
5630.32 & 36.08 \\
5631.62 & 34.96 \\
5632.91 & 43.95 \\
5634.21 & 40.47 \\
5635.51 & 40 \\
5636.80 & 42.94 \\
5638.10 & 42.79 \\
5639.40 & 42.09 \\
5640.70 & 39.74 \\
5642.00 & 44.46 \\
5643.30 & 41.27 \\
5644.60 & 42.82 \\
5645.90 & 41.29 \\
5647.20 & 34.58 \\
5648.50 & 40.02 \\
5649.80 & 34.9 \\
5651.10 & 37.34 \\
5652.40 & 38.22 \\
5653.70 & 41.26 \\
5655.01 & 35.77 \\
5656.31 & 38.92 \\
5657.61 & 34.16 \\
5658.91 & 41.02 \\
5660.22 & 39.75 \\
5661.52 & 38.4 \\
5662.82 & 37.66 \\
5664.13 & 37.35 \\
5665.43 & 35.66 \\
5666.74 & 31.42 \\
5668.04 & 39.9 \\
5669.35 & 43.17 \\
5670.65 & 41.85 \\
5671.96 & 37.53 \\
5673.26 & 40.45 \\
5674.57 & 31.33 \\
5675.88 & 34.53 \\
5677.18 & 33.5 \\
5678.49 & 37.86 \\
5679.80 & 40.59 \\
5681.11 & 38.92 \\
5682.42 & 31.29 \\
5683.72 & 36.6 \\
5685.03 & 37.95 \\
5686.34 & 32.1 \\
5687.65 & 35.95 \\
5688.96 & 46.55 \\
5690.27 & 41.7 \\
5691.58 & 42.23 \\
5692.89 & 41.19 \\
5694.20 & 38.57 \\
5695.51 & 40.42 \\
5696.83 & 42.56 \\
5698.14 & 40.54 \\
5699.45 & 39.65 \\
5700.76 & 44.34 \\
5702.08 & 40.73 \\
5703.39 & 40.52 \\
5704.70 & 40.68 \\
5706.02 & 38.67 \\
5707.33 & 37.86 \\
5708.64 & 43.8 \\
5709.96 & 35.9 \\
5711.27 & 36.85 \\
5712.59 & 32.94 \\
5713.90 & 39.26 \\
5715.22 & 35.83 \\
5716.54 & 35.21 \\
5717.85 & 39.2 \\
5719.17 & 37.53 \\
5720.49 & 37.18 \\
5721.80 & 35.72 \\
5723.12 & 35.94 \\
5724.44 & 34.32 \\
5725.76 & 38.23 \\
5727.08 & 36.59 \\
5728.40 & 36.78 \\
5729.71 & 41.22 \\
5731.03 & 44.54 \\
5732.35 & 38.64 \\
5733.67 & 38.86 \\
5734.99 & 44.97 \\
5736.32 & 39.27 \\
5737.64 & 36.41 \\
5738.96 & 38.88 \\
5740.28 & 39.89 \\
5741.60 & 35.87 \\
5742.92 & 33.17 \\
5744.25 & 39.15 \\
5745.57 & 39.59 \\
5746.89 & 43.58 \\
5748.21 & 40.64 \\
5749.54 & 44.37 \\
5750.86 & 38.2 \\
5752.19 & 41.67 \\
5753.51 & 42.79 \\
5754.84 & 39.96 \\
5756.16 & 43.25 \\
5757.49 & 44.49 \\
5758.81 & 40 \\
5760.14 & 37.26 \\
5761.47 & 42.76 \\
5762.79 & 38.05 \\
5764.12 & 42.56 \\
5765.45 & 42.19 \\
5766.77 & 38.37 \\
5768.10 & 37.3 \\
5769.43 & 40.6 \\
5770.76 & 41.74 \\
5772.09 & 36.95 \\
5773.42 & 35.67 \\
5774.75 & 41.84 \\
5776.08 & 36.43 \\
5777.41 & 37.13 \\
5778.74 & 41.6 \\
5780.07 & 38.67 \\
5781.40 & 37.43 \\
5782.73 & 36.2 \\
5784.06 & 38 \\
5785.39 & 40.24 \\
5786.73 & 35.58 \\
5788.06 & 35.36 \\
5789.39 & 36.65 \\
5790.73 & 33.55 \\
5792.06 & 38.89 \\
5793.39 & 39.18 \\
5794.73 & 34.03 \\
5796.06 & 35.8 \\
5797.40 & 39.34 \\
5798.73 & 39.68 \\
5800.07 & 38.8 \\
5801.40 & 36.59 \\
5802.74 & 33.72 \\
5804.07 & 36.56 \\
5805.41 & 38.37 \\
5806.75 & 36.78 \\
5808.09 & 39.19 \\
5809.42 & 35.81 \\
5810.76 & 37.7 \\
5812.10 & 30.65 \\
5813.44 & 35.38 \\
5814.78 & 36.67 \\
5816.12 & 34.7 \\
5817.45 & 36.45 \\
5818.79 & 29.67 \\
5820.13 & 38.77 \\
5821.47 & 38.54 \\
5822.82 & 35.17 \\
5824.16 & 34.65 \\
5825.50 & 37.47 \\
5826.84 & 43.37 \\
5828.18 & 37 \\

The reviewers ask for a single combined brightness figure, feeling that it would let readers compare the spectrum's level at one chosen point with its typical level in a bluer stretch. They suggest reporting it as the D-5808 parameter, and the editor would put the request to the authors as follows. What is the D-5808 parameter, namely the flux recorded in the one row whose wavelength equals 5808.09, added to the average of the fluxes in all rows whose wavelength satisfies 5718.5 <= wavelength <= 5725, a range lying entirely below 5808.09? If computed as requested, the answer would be 75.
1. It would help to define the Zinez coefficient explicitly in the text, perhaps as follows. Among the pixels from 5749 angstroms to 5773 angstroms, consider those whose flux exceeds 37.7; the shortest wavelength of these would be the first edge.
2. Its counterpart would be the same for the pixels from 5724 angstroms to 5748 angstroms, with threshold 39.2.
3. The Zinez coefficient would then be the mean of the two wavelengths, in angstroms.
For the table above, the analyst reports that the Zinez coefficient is 5739.6 angstroms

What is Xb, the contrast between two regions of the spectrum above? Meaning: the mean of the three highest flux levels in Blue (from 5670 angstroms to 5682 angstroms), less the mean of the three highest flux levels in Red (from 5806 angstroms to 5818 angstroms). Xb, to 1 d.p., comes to 3.1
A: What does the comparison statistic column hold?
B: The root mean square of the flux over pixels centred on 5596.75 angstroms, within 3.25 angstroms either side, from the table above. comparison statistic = 40.2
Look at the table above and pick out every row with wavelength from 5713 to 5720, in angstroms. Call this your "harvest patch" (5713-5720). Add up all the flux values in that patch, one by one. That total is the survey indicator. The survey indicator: 187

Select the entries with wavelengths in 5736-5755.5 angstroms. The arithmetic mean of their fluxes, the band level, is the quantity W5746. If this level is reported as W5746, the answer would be 39.6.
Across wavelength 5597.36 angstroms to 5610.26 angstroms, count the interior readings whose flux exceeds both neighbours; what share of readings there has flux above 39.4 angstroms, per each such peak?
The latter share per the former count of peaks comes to 0.10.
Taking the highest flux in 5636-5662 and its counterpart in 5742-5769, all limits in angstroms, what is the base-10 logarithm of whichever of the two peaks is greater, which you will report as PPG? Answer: 1.65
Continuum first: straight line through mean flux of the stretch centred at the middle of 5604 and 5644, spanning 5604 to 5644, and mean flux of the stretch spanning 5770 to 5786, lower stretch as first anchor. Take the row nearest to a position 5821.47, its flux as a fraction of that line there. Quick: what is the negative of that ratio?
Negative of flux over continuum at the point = -1.01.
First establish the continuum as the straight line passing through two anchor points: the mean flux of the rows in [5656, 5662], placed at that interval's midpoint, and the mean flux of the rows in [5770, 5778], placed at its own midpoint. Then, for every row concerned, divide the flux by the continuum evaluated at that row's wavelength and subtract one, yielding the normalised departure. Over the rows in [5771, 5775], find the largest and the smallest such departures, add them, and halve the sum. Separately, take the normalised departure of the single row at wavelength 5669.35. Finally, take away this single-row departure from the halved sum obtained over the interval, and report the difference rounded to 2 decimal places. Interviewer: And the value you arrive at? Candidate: -0.11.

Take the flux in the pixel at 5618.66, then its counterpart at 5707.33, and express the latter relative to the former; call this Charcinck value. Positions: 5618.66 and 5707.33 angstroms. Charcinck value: 0.88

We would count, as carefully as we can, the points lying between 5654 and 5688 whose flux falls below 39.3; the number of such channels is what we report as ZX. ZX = 19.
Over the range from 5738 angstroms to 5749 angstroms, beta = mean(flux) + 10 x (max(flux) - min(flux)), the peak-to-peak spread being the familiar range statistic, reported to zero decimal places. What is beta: 143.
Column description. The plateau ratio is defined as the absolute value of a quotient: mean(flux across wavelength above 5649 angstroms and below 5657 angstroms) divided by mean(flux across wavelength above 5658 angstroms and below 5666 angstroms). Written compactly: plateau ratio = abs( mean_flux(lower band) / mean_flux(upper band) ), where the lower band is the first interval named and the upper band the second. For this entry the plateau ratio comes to 0.99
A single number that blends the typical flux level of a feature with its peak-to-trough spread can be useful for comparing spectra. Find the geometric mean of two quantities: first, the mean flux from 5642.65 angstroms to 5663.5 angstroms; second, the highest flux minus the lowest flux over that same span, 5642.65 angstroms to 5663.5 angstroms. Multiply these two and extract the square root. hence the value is 18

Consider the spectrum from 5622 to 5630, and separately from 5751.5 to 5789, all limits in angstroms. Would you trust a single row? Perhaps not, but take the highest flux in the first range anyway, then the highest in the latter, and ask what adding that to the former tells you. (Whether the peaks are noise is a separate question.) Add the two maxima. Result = 84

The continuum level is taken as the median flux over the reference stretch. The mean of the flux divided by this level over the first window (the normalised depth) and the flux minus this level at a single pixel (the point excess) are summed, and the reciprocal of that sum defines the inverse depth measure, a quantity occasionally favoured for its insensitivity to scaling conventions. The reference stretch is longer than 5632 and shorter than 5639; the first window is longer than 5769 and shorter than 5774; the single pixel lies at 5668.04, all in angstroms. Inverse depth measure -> -0.504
